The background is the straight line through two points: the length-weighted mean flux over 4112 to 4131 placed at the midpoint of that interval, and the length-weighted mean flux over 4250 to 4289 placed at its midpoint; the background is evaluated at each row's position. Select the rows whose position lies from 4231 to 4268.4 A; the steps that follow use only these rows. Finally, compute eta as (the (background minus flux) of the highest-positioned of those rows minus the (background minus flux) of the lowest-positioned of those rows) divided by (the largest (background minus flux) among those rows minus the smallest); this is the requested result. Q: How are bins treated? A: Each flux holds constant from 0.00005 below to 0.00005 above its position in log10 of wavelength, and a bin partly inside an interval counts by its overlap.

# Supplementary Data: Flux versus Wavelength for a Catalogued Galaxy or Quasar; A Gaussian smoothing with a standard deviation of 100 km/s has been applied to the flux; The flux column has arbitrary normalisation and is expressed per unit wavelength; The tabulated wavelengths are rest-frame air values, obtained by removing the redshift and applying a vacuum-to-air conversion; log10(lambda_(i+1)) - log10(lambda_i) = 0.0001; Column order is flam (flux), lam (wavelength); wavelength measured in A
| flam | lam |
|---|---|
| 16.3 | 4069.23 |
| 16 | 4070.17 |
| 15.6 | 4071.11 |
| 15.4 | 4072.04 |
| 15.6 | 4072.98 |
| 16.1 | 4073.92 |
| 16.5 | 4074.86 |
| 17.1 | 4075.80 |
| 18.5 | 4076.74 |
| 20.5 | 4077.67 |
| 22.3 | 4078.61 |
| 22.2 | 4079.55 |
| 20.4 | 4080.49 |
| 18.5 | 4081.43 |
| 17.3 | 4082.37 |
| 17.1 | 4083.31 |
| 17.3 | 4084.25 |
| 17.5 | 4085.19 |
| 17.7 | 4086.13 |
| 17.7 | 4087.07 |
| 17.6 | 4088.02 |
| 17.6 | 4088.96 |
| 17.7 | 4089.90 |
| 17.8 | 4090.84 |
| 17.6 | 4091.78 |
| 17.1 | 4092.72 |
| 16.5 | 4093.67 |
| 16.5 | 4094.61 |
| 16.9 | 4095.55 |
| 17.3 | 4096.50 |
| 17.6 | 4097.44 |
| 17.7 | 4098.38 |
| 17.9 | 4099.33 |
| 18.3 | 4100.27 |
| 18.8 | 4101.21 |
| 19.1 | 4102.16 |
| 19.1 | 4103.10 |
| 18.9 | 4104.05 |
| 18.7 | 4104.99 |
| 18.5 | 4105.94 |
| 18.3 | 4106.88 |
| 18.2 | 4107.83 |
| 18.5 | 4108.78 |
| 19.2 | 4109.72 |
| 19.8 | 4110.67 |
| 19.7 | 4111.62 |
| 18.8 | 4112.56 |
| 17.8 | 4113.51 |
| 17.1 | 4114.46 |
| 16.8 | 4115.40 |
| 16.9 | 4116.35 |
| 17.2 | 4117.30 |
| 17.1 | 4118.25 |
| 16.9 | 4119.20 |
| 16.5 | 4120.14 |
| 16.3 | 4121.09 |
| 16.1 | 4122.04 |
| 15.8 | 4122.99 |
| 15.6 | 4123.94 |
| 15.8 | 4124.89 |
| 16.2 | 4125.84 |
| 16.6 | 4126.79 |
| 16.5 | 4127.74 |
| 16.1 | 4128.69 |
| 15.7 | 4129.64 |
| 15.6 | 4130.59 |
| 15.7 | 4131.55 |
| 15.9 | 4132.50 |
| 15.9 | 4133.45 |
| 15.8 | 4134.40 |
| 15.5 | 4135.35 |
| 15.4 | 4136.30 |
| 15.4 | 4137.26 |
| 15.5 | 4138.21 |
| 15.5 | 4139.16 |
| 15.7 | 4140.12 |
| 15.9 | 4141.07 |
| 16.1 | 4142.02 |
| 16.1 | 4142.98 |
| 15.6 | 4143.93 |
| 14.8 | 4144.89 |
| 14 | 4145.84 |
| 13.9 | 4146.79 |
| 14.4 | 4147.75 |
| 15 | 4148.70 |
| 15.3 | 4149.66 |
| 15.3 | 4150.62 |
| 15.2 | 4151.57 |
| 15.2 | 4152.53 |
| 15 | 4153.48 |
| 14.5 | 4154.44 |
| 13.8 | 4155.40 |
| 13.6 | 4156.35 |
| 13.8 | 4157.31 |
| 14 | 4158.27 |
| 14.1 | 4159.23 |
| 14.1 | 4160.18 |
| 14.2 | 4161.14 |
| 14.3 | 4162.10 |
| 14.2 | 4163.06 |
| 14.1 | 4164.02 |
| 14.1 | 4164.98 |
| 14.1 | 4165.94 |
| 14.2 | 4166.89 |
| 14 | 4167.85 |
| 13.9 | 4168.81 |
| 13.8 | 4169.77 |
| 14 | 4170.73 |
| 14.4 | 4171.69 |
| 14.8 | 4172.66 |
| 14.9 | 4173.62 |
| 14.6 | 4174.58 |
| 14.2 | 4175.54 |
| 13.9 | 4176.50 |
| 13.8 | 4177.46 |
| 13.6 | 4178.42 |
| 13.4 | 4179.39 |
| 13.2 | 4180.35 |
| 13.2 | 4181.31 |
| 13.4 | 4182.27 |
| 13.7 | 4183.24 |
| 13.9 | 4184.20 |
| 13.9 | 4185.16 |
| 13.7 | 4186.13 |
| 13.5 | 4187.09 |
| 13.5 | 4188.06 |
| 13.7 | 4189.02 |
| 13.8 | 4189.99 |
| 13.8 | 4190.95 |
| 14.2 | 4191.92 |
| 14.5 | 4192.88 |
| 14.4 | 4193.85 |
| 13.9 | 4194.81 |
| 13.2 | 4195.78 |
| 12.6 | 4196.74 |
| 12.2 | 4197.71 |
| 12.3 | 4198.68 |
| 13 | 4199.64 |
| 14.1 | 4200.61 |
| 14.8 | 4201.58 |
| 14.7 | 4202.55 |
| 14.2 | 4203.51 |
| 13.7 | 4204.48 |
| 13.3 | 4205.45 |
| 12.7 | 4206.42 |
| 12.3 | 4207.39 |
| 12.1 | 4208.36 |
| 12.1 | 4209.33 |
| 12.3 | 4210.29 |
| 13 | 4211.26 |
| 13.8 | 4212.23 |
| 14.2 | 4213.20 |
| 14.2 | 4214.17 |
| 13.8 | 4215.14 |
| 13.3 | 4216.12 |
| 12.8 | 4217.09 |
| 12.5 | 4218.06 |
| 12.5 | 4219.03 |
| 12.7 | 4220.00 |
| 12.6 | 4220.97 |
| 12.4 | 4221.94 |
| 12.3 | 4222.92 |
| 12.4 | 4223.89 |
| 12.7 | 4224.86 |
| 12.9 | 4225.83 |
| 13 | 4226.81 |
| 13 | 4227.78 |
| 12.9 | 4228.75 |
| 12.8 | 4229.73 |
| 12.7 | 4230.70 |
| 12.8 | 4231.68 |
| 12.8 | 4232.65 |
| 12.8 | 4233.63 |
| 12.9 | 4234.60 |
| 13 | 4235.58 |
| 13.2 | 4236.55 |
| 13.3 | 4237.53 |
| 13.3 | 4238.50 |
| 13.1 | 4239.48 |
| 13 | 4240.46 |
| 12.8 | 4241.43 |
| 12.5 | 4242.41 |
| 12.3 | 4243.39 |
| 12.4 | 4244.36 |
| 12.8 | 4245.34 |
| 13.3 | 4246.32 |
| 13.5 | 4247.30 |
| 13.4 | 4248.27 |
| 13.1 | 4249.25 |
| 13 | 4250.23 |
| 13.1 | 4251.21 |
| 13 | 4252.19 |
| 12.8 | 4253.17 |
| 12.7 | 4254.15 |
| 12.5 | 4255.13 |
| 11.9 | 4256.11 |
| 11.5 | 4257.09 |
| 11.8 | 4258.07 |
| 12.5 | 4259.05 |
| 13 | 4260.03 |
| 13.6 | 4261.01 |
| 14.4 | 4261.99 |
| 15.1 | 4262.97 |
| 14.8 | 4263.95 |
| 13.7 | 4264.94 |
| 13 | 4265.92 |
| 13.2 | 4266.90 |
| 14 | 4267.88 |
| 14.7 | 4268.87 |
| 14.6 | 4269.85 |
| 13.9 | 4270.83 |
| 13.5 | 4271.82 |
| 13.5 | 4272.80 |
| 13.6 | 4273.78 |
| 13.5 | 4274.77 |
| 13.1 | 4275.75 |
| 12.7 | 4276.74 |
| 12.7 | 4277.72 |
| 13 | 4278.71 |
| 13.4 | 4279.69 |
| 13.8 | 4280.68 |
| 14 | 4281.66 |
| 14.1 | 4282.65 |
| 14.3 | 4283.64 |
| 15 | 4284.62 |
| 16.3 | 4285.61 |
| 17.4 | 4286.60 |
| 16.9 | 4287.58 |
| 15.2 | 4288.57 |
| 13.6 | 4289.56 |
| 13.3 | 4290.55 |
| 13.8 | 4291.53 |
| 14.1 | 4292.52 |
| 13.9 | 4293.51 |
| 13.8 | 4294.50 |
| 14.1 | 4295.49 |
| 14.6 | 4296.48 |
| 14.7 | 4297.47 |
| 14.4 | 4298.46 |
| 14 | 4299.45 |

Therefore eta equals -0.5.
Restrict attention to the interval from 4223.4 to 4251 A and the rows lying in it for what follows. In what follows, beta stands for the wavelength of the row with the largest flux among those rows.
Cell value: 4247.30 A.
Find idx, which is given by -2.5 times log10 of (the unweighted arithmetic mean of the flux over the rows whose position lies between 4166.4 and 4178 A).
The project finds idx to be -2.88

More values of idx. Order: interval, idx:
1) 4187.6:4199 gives -2.83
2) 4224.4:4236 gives -2.77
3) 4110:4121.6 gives -3.11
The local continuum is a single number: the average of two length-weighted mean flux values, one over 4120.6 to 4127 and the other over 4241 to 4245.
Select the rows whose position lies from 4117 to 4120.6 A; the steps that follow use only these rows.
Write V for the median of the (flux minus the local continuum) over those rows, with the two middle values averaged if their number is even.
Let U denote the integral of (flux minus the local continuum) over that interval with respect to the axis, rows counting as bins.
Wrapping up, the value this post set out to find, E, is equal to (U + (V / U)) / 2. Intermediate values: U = 10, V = 2.7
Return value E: 4.9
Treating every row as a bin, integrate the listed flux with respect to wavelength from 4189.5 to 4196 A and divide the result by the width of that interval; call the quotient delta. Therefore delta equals 14.0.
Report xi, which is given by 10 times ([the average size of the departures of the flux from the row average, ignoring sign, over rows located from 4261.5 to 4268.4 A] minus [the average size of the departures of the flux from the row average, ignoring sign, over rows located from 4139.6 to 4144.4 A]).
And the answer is 4.5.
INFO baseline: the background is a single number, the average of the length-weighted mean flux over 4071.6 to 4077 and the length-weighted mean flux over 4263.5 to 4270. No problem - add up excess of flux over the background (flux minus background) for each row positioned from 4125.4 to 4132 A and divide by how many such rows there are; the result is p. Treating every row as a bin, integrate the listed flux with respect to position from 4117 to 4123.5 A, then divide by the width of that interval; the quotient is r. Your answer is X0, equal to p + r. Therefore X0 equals 17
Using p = 0.9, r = 16.5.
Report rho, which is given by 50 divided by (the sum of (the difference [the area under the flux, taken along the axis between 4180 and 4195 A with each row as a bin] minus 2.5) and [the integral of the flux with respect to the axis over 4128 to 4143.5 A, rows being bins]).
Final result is 0.112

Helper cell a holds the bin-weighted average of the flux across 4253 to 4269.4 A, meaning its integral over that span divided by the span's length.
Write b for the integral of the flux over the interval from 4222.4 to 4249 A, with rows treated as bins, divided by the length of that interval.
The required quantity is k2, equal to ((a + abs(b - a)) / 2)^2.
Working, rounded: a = 13.3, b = 12.9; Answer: 46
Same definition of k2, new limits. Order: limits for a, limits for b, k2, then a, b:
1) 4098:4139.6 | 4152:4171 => 101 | 17.1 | 14.2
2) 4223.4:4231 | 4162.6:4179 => 50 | 12.8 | 14.1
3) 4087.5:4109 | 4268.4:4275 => 120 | 17.9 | 13.9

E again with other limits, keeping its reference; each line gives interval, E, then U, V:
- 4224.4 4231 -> -4.6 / -9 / -1.4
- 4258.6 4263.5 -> -1.2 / -3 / -0.7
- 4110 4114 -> 9.6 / 19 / 5.0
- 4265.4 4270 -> -0.9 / -2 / -0.3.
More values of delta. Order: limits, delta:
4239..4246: 12.7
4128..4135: 15.8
